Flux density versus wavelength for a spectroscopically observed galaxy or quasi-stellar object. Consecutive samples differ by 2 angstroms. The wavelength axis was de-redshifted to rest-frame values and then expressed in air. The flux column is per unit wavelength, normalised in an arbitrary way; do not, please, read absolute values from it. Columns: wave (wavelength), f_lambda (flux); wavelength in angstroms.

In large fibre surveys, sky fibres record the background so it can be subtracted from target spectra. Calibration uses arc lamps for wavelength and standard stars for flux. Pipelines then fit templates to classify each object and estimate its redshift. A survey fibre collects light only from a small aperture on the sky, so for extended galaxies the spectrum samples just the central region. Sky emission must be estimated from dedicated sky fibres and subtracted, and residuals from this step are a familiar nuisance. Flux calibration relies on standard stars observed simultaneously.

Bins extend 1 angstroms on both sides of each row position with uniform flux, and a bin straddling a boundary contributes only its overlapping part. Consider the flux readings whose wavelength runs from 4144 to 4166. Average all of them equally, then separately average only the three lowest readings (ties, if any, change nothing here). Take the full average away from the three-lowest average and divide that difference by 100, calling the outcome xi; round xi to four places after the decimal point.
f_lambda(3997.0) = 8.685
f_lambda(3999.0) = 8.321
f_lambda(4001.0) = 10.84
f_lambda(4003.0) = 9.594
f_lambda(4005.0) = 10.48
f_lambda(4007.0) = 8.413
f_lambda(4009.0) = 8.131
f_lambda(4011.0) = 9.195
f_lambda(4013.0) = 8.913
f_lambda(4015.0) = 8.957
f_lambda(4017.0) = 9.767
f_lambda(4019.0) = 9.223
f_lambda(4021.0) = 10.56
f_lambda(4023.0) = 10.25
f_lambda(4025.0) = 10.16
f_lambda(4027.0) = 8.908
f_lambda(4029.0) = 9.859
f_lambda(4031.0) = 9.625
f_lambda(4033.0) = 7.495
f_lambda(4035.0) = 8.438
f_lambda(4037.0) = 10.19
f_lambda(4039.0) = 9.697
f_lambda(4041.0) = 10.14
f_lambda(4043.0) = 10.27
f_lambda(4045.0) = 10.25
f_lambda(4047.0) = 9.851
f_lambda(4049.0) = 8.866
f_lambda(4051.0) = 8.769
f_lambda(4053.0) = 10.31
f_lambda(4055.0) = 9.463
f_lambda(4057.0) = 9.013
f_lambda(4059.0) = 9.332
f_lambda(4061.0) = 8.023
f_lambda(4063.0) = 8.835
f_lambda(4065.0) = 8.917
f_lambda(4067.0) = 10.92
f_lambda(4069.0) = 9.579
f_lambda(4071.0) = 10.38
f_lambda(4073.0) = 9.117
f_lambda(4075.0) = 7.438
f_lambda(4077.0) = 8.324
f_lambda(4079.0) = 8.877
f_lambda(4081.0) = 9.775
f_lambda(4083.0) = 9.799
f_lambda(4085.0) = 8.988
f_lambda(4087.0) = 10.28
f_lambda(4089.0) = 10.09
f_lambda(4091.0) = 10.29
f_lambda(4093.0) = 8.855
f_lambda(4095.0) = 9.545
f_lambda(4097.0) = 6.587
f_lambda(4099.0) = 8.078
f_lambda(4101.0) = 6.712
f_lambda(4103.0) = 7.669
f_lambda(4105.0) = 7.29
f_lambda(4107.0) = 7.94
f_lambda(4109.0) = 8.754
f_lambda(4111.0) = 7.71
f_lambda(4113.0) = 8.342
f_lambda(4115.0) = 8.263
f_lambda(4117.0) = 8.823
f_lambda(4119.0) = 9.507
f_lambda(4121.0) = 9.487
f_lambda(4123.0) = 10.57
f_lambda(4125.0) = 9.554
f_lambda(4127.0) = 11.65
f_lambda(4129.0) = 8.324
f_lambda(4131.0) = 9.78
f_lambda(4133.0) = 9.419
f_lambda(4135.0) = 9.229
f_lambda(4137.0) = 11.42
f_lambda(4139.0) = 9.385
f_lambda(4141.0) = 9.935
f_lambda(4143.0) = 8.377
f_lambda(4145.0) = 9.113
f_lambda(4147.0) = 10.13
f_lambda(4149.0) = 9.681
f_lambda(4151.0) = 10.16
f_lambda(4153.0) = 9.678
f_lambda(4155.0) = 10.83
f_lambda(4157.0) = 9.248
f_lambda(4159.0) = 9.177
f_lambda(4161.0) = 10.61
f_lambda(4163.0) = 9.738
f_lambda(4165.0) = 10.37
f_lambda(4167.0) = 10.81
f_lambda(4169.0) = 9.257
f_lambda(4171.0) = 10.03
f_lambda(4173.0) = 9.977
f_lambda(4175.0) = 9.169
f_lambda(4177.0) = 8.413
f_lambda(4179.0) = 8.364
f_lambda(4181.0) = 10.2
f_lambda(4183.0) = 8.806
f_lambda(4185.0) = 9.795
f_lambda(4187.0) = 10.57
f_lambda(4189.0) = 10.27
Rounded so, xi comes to -0.0071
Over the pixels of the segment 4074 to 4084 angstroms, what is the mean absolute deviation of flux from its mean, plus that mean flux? 9.6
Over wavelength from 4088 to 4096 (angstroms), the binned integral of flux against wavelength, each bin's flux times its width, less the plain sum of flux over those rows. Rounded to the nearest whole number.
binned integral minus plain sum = 39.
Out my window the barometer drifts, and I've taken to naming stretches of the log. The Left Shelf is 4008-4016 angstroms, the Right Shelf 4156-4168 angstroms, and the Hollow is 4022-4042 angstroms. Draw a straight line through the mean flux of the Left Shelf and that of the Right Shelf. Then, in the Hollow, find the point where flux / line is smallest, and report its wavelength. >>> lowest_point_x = 4033.0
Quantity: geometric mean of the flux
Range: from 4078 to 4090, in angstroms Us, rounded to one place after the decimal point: 9.6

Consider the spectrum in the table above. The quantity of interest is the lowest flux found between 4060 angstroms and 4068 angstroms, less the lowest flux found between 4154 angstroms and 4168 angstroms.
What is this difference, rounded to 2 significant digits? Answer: -1.2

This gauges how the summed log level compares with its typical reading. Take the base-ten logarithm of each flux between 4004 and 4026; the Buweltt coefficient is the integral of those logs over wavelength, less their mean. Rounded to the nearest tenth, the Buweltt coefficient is 20.5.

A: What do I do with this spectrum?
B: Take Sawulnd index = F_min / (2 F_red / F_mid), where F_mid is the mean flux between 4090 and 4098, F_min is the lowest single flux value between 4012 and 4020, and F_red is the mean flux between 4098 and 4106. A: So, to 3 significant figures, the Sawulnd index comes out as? 5.28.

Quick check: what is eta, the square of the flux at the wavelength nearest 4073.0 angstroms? 83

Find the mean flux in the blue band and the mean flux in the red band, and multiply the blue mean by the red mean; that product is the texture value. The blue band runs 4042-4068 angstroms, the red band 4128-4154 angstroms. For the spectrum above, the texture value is 91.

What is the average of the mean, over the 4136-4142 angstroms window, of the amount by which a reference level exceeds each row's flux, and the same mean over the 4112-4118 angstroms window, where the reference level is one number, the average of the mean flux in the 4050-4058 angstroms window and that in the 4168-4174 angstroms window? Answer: 0.21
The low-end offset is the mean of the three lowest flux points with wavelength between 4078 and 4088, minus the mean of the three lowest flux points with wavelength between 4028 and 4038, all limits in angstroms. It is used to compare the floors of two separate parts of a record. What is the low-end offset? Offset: 0.7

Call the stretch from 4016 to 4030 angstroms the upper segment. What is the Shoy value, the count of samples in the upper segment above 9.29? 5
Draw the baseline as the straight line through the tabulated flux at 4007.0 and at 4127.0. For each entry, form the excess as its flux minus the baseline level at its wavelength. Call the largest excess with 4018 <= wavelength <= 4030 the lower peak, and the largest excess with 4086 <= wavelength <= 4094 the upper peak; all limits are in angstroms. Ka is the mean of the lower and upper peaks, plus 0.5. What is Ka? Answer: 1.2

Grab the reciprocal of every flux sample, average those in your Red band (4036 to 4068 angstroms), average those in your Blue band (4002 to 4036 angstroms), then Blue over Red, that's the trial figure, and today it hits 1.03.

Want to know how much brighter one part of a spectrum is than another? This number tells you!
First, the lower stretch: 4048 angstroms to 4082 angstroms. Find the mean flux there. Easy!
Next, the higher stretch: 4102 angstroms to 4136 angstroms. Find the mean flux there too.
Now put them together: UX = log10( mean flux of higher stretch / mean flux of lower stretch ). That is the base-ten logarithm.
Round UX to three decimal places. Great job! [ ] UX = -0.010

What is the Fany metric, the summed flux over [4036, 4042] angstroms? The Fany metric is 30.0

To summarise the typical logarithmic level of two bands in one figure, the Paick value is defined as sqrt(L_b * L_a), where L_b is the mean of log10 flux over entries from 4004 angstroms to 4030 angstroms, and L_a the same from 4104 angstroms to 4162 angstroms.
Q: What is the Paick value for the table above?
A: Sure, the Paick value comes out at 0.972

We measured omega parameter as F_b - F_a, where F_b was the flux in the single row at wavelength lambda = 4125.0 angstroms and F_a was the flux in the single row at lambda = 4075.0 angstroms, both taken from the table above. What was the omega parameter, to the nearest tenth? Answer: 2.1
